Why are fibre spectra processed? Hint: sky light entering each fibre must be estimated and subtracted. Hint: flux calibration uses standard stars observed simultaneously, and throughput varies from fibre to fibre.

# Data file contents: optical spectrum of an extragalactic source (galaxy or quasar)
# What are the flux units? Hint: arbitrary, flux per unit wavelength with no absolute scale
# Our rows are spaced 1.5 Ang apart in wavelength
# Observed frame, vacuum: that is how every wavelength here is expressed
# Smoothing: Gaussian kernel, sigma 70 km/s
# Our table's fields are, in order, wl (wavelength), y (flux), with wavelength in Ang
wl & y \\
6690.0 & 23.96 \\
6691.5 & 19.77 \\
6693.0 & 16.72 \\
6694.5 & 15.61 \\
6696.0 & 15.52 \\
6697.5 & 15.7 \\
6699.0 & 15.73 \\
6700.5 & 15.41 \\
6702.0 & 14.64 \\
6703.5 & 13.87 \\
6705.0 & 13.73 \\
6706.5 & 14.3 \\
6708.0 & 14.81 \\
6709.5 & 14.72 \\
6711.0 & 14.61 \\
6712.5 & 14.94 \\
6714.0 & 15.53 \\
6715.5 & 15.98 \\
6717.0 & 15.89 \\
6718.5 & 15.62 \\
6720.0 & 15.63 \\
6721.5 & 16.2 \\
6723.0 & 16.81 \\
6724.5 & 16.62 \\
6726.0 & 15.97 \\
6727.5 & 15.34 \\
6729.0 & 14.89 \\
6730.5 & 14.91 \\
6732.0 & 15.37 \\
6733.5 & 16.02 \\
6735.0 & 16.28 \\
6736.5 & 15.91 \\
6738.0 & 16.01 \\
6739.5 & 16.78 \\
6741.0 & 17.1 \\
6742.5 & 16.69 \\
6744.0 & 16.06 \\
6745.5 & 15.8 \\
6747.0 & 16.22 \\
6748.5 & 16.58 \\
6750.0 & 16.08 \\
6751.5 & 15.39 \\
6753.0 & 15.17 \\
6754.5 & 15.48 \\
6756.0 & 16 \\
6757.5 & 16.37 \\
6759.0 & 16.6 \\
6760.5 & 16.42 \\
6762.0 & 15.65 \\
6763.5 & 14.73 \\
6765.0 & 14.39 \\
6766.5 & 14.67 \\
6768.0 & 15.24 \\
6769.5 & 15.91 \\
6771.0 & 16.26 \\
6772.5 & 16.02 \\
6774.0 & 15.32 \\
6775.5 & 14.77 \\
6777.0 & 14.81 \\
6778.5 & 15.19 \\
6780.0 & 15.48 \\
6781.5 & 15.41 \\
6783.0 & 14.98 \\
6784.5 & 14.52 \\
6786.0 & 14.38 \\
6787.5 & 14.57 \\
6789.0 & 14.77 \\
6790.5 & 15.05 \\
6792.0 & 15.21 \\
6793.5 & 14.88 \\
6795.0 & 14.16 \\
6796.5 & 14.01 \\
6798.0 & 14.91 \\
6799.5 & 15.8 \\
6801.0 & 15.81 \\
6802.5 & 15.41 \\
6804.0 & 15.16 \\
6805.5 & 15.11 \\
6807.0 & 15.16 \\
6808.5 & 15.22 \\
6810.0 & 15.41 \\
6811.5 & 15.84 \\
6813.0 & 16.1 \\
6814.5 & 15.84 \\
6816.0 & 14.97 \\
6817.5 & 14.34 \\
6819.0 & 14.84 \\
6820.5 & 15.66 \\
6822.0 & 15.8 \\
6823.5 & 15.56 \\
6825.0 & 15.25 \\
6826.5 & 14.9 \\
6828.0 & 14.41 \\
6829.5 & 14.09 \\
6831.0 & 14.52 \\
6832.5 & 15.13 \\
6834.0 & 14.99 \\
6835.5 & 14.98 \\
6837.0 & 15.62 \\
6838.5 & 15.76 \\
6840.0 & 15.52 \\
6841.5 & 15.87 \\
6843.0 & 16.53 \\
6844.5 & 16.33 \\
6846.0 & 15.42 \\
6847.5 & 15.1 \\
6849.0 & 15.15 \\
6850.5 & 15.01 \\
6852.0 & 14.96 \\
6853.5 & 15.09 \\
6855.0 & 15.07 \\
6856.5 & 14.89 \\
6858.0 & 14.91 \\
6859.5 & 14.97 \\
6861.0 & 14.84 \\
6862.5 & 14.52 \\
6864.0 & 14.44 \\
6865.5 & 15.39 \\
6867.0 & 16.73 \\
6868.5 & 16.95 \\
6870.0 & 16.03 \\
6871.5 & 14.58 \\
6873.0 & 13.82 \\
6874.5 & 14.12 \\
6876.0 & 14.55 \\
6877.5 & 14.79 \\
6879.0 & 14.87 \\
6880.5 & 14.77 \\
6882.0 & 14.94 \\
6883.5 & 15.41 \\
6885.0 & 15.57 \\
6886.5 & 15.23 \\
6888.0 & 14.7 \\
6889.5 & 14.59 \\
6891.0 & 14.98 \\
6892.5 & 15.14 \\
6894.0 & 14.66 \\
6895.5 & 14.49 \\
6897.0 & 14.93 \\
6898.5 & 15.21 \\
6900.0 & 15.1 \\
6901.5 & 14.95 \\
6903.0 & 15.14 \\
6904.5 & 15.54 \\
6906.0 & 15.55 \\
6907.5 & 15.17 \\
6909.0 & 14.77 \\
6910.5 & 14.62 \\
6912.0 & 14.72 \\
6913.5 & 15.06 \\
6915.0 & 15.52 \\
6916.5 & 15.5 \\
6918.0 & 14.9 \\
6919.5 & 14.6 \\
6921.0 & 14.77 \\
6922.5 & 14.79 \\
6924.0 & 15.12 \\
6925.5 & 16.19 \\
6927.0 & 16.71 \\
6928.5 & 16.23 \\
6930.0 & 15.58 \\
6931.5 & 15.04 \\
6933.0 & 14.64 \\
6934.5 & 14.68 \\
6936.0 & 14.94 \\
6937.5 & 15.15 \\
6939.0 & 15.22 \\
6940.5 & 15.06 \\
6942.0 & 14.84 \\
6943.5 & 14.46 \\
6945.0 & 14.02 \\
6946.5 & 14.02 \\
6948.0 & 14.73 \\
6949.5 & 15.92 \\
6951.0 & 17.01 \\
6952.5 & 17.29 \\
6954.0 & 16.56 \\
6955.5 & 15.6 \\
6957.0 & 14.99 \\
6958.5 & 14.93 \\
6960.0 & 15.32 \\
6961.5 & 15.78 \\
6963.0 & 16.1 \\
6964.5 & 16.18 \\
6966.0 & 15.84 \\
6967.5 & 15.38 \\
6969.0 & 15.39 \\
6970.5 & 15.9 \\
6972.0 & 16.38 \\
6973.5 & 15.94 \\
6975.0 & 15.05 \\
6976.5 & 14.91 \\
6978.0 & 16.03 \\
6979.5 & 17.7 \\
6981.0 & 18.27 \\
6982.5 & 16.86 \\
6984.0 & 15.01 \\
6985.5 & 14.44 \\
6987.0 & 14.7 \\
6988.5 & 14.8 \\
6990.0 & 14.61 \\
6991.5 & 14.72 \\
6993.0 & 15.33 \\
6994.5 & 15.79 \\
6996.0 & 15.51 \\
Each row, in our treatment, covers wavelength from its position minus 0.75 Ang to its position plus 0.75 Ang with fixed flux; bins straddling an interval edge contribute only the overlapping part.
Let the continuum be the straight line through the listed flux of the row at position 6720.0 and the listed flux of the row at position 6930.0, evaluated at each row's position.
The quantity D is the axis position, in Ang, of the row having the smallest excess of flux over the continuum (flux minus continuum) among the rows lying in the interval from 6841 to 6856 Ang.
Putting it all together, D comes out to 6852.0 Ang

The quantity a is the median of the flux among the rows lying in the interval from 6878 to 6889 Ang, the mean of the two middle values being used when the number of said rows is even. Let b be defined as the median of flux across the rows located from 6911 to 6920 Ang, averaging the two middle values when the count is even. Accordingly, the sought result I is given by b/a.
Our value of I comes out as 1.00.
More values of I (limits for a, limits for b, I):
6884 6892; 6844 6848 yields 1.03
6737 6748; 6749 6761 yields 0.99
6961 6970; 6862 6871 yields 0.99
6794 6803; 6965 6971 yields 1.03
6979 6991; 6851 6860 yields 1.00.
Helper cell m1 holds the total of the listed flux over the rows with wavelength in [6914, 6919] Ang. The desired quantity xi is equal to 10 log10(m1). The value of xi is 16.6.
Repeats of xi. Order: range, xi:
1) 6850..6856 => 17.8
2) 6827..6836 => 19.5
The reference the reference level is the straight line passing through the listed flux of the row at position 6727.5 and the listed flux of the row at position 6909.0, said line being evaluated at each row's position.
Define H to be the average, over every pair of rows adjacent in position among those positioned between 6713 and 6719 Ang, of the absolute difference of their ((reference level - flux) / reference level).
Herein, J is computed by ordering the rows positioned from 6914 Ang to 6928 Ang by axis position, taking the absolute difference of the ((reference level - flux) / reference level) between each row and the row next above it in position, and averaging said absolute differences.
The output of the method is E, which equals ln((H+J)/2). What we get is -3.83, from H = 0.017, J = 0.026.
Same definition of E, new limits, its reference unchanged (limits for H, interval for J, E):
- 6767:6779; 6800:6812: -3.88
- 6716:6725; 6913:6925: -3.91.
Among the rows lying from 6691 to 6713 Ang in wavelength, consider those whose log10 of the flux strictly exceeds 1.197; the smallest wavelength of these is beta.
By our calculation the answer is 6691.5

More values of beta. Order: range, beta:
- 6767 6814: 6769.5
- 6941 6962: 6949.5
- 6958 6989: 6961.5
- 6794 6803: 6799.5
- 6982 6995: 6982.5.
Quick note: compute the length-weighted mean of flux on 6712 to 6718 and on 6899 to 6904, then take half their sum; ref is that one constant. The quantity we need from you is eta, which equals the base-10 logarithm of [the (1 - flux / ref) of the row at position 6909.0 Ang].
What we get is -1.42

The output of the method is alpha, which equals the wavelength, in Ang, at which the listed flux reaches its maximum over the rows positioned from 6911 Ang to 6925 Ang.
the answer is 6915.0 Ang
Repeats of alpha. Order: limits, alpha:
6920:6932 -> 6927.0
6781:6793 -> 6781.5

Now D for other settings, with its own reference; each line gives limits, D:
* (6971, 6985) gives 6976.5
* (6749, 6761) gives 6753.0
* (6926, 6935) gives 6933.0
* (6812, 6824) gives 6817.5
